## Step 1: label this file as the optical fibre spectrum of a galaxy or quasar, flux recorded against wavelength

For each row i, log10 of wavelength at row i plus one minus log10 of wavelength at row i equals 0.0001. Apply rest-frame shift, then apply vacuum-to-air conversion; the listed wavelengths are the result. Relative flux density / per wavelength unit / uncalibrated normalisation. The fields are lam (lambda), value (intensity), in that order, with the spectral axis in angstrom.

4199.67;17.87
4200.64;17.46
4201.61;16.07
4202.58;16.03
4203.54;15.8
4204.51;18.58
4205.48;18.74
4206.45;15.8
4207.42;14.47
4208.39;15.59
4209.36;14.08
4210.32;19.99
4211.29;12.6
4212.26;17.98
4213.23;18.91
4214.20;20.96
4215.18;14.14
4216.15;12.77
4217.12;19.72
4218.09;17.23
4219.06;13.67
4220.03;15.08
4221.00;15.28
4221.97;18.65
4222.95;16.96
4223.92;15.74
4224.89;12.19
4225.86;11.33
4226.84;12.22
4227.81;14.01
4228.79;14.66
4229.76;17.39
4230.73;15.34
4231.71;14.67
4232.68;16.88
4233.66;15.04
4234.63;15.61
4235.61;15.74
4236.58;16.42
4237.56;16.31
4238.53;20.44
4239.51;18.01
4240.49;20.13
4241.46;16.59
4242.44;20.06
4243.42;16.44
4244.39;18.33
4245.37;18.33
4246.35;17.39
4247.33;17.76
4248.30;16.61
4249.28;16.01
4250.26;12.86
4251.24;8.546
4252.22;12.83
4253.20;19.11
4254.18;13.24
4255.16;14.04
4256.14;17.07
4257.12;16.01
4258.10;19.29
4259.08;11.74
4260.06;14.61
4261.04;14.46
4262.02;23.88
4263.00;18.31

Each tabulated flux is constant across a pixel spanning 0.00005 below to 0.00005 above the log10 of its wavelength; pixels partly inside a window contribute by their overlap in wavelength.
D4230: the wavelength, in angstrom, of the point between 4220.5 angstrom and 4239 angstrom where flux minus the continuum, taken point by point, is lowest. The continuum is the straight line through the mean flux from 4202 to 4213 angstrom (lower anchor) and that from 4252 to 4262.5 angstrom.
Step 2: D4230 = 4225.86 angstrom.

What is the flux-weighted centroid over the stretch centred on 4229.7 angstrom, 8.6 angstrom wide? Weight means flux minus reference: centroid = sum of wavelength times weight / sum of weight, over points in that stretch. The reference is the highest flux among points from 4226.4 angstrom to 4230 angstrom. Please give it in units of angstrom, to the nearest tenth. 4228.6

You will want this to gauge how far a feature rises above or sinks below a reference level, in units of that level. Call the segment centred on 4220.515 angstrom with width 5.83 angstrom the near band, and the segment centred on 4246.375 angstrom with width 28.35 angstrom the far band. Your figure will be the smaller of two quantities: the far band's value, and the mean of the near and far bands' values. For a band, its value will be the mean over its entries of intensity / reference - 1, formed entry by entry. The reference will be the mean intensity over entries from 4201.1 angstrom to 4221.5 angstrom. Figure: -0.010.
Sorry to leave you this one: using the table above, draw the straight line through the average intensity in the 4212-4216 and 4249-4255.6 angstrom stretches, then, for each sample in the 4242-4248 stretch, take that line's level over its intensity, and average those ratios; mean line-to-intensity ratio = 0.81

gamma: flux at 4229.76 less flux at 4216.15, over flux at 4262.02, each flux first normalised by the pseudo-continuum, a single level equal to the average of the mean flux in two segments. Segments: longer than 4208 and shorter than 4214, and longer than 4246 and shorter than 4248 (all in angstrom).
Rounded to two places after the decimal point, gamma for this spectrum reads 0.19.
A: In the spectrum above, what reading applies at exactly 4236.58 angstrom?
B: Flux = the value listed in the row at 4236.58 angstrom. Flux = 16.42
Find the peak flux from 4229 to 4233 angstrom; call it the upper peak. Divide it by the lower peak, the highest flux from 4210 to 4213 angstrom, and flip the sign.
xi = -0.87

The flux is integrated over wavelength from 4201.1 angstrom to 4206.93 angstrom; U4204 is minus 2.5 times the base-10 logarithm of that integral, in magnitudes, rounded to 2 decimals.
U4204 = -4.98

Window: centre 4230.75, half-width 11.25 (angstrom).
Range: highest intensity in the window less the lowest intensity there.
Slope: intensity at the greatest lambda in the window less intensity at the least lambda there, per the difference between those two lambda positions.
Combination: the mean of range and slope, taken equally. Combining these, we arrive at 4.6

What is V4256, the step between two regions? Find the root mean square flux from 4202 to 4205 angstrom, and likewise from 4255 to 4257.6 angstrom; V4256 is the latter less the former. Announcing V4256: -1.1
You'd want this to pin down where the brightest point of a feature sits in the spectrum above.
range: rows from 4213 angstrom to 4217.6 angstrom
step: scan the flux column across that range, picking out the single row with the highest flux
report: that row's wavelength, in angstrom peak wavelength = 4214.20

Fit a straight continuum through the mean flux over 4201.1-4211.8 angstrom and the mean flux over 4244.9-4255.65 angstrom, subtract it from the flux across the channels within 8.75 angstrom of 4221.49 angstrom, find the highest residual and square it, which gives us 25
